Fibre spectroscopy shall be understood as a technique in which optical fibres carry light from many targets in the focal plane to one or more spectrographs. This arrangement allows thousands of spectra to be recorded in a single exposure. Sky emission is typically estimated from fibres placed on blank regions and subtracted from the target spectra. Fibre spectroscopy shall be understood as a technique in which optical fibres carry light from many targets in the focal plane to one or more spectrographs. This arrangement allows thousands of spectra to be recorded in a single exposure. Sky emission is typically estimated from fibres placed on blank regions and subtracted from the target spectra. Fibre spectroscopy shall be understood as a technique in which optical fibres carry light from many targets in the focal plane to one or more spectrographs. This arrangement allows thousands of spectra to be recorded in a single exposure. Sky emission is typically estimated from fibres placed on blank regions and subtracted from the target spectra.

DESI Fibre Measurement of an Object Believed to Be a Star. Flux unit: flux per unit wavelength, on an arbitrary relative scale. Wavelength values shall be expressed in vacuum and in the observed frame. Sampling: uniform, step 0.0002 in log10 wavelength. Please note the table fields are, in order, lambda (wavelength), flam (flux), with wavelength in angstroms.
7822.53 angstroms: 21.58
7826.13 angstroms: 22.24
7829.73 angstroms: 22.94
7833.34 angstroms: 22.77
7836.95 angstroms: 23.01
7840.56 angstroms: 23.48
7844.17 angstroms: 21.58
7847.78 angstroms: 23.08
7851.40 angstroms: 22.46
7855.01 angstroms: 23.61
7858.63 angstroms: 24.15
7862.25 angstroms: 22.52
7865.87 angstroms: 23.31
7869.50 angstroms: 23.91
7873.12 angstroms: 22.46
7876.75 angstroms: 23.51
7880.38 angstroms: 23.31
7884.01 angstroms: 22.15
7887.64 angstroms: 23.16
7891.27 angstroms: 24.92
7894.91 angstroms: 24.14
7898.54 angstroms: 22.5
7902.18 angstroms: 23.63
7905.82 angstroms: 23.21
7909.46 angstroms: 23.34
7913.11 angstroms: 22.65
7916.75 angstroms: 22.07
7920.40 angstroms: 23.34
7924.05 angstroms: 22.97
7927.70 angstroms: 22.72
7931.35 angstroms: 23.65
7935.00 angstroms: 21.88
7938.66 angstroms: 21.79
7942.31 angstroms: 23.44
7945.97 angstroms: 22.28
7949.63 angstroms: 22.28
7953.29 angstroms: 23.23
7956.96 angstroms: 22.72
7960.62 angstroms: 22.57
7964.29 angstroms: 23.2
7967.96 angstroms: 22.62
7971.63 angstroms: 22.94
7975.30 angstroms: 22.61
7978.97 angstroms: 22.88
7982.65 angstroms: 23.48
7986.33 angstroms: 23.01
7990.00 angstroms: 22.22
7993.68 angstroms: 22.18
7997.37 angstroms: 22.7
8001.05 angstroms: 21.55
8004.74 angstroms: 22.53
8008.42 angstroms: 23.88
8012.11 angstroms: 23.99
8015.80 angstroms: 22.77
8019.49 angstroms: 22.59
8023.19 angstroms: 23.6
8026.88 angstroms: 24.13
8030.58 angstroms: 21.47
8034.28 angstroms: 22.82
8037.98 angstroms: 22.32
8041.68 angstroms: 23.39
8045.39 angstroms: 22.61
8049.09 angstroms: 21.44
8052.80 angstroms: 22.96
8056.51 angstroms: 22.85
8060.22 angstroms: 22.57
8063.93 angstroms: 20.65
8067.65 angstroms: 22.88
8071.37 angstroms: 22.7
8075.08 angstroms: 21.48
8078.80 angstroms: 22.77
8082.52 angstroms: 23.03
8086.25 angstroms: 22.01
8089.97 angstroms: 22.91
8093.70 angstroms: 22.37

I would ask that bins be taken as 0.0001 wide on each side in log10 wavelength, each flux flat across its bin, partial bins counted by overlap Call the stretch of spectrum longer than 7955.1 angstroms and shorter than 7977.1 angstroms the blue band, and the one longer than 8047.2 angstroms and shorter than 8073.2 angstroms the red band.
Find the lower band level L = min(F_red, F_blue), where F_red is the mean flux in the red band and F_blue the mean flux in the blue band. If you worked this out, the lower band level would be 22.3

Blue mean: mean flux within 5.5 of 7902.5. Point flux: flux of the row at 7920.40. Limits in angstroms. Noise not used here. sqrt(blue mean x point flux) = 23.2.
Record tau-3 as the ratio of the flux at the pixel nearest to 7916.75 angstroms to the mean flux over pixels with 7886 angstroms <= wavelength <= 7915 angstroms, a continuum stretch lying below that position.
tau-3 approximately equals 0.94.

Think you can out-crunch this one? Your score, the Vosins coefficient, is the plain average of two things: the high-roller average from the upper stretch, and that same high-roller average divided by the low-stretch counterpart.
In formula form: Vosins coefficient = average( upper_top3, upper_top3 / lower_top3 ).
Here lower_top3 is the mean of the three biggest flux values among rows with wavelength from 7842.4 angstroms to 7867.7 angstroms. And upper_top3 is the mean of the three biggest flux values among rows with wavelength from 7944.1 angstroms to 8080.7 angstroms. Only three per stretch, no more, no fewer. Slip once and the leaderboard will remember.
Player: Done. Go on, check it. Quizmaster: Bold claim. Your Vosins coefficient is 12.5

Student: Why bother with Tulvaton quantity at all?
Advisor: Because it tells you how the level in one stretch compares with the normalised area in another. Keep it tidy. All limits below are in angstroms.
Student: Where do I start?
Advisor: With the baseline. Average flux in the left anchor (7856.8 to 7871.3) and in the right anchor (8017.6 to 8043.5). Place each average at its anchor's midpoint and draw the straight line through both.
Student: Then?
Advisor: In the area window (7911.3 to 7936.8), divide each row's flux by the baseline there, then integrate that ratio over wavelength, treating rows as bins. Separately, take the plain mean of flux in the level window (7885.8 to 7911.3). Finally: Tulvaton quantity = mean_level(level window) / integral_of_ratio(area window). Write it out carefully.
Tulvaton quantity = 0.94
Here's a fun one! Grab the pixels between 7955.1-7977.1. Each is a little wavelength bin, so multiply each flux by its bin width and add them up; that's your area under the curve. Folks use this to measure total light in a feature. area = 501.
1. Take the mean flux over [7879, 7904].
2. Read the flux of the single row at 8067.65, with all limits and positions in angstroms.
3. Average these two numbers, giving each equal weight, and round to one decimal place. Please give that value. 23.1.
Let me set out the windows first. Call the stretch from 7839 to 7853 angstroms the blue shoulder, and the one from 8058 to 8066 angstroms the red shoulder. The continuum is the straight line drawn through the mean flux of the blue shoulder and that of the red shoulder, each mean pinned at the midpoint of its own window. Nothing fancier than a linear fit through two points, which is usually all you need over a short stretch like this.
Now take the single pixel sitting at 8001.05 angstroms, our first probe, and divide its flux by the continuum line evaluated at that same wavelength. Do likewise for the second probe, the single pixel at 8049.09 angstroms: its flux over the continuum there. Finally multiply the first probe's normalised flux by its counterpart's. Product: 0.97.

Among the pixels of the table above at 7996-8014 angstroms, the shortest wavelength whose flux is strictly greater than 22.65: 7997.37 angstroms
